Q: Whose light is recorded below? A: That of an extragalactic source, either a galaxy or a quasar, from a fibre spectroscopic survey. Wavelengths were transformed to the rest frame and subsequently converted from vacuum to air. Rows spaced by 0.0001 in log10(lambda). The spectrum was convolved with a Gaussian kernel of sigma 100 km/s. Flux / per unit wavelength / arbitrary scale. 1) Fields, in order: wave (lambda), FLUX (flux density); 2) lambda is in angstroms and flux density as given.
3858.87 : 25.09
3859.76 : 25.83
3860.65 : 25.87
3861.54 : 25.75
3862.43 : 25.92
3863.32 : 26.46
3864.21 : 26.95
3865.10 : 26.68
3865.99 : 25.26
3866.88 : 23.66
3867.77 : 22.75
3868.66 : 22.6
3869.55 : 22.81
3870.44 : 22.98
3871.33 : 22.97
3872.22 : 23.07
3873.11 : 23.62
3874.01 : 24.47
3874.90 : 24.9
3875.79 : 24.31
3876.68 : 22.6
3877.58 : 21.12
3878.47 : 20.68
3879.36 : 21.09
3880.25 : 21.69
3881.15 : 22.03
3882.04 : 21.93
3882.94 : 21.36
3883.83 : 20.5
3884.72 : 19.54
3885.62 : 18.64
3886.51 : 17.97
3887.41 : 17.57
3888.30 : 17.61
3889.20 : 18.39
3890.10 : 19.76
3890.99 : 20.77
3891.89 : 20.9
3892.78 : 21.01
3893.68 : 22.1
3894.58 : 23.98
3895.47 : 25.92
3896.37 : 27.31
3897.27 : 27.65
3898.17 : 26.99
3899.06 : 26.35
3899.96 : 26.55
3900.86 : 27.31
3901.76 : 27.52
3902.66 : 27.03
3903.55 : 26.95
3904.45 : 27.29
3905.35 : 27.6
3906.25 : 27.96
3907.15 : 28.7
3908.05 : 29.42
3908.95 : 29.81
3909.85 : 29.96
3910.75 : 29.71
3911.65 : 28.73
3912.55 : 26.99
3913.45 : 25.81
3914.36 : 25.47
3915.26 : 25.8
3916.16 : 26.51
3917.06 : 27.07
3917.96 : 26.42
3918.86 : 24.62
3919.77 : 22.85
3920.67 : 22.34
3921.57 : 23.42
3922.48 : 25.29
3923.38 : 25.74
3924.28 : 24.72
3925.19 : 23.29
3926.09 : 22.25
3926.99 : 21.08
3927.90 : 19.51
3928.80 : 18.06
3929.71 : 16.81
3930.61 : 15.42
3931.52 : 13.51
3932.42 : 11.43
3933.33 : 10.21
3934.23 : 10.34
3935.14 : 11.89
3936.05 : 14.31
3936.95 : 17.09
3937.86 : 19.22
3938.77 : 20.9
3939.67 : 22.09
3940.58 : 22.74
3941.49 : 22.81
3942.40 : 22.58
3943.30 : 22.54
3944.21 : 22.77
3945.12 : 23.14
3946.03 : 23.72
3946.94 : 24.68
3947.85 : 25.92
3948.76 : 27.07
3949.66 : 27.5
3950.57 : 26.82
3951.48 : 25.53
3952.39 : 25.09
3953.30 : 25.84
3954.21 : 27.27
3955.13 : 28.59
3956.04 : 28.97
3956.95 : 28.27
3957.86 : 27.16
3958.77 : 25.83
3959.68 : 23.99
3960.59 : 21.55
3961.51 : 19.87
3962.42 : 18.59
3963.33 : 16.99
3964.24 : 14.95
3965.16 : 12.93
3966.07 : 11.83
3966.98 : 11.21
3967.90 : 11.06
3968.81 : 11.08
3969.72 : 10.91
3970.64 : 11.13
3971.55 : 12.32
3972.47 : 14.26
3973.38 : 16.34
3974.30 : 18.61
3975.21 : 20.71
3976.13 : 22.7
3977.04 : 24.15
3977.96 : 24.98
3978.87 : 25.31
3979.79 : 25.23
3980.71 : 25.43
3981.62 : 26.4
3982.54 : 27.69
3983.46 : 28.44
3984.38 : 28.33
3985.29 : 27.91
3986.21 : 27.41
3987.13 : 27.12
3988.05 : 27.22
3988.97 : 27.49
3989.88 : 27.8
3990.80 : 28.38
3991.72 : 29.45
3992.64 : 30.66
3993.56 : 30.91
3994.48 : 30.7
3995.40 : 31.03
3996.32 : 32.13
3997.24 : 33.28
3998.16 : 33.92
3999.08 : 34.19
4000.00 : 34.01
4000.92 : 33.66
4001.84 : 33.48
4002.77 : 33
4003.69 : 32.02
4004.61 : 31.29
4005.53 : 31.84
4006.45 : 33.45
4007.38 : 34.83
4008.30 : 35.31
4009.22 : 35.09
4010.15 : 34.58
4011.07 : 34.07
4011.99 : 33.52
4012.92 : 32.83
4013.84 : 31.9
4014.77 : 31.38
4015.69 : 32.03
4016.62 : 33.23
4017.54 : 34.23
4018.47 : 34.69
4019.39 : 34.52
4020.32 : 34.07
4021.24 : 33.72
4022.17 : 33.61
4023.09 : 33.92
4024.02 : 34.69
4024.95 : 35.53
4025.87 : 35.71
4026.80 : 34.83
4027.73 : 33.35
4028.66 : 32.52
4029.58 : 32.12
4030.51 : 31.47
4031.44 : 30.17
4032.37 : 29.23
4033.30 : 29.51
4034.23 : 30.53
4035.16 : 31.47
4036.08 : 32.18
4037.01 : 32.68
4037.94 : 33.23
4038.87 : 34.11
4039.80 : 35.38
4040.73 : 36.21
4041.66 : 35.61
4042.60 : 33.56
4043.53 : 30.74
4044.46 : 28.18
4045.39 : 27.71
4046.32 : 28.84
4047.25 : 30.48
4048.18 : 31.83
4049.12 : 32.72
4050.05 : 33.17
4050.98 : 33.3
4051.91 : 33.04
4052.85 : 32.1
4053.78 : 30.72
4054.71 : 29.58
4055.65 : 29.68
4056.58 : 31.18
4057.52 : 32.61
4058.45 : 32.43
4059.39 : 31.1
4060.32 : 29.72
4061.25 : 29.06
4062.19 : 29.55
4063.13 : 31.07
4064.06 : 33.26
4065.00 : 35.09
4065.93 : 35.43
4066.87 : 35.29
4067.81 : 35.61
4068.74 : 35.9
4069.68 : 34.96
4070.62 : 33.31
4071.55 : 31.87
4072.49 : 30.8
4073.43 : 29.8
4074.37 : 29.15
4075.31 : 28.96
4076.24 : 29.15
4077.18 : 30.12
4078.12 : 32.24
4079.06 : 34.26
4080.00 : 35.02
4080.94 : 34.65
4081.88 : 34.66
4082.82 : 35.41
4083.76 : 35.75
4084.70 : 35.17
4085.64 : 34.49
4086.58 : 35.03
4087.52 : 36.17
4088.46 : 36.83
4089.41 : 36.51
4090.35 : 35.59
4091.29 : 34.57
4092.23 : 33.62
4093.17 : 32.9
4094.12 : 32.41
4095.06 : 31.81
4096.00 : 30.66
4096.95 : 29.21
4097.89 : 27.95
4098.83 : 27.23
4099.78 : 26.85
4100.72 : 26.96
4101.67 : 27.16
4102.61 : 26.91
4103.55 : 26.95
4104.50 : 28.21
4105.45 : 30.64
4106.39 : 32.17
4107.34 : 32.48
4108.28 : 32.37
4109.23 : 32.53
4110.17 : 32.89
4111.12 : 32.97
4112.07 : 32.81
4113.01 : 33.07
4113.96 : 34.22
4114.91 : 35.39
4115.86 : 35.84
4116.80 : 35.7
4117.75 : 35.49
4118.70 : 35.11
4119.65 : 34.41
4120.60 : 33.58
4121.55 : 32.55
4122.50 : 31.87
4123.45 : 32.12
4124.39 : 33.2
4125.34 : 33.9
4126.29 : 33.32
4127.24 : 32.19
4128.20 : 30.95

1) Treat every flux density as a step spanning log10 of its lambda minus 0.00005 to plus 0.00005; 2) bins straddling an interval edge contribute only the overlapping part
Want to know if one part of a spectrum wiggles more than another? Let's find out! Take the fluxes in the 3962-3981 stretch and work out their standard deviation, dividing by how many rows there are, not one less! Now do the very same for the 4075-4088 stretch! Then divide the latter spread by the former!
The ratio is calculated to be 0.44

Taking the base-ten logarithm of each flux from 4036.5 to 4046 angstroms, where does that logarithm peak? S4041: 4040.73 angstroms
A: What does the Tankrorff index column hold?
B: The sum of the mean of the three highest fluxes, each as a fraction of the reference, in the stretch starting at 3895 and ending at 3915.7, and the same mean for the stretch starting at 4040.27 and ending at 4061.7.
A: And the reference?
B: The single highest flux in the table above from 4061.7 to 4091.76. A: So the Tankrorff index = 1.76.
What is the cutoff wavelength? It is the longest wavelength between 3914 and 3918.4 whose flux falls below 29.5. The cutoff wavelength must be 3917.96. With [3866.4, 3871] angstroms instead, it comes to 3870.44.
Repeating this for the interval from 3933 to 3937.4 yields 3936.95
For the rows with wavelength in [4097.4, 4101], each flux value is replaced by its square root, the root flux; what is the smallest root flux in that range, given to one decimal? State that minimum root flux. 5.2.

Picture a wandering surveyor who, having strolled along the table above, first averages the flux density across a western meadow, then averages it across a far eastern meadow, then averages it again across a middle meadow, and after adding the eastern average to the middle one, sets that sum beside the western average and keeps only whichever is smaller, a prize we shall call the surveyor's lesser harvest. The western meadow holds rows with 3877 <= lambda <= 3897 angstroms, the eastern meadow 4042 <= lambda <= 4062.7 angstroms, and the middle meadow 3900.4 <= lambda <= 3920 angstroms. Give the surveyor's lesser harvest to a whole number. 21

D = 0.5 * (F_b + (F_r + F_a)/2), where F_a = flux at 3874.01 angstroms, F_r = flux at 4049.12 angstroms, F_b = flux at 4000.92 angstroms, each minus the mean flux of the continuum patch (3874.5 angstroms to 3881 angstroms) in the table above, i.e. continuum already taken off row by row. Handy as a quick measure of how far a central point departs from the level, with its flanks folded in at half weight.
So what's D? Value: 8.8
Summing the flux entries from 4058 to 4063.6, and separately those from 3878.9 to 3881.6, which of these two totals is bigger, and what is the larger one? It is 183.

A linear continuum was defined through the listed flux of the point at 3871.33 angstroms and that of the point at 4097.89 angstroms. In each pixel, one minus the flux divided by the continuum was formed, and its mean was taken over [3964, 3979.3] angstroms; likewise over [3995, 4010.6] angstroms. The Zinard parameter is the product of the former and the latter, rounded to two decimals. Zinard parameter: -0.10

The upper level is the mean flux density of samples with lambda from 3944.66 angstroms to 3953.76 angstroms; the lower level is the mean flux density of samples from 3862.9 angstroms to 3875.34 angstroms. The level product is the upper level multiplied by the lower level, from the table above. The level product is 619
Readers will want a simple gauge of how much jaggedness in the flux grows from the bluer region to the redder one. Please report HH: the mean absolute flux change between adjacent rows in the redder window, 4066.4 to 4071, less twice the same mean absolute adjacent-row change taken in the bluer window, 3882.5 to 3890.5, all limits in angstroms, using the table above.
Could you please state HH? -0.7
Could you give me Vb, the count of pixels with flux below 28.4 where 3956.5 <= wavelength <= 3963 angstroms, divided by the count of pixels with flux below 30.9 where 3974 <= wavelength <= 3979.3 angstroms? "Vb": 1.2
